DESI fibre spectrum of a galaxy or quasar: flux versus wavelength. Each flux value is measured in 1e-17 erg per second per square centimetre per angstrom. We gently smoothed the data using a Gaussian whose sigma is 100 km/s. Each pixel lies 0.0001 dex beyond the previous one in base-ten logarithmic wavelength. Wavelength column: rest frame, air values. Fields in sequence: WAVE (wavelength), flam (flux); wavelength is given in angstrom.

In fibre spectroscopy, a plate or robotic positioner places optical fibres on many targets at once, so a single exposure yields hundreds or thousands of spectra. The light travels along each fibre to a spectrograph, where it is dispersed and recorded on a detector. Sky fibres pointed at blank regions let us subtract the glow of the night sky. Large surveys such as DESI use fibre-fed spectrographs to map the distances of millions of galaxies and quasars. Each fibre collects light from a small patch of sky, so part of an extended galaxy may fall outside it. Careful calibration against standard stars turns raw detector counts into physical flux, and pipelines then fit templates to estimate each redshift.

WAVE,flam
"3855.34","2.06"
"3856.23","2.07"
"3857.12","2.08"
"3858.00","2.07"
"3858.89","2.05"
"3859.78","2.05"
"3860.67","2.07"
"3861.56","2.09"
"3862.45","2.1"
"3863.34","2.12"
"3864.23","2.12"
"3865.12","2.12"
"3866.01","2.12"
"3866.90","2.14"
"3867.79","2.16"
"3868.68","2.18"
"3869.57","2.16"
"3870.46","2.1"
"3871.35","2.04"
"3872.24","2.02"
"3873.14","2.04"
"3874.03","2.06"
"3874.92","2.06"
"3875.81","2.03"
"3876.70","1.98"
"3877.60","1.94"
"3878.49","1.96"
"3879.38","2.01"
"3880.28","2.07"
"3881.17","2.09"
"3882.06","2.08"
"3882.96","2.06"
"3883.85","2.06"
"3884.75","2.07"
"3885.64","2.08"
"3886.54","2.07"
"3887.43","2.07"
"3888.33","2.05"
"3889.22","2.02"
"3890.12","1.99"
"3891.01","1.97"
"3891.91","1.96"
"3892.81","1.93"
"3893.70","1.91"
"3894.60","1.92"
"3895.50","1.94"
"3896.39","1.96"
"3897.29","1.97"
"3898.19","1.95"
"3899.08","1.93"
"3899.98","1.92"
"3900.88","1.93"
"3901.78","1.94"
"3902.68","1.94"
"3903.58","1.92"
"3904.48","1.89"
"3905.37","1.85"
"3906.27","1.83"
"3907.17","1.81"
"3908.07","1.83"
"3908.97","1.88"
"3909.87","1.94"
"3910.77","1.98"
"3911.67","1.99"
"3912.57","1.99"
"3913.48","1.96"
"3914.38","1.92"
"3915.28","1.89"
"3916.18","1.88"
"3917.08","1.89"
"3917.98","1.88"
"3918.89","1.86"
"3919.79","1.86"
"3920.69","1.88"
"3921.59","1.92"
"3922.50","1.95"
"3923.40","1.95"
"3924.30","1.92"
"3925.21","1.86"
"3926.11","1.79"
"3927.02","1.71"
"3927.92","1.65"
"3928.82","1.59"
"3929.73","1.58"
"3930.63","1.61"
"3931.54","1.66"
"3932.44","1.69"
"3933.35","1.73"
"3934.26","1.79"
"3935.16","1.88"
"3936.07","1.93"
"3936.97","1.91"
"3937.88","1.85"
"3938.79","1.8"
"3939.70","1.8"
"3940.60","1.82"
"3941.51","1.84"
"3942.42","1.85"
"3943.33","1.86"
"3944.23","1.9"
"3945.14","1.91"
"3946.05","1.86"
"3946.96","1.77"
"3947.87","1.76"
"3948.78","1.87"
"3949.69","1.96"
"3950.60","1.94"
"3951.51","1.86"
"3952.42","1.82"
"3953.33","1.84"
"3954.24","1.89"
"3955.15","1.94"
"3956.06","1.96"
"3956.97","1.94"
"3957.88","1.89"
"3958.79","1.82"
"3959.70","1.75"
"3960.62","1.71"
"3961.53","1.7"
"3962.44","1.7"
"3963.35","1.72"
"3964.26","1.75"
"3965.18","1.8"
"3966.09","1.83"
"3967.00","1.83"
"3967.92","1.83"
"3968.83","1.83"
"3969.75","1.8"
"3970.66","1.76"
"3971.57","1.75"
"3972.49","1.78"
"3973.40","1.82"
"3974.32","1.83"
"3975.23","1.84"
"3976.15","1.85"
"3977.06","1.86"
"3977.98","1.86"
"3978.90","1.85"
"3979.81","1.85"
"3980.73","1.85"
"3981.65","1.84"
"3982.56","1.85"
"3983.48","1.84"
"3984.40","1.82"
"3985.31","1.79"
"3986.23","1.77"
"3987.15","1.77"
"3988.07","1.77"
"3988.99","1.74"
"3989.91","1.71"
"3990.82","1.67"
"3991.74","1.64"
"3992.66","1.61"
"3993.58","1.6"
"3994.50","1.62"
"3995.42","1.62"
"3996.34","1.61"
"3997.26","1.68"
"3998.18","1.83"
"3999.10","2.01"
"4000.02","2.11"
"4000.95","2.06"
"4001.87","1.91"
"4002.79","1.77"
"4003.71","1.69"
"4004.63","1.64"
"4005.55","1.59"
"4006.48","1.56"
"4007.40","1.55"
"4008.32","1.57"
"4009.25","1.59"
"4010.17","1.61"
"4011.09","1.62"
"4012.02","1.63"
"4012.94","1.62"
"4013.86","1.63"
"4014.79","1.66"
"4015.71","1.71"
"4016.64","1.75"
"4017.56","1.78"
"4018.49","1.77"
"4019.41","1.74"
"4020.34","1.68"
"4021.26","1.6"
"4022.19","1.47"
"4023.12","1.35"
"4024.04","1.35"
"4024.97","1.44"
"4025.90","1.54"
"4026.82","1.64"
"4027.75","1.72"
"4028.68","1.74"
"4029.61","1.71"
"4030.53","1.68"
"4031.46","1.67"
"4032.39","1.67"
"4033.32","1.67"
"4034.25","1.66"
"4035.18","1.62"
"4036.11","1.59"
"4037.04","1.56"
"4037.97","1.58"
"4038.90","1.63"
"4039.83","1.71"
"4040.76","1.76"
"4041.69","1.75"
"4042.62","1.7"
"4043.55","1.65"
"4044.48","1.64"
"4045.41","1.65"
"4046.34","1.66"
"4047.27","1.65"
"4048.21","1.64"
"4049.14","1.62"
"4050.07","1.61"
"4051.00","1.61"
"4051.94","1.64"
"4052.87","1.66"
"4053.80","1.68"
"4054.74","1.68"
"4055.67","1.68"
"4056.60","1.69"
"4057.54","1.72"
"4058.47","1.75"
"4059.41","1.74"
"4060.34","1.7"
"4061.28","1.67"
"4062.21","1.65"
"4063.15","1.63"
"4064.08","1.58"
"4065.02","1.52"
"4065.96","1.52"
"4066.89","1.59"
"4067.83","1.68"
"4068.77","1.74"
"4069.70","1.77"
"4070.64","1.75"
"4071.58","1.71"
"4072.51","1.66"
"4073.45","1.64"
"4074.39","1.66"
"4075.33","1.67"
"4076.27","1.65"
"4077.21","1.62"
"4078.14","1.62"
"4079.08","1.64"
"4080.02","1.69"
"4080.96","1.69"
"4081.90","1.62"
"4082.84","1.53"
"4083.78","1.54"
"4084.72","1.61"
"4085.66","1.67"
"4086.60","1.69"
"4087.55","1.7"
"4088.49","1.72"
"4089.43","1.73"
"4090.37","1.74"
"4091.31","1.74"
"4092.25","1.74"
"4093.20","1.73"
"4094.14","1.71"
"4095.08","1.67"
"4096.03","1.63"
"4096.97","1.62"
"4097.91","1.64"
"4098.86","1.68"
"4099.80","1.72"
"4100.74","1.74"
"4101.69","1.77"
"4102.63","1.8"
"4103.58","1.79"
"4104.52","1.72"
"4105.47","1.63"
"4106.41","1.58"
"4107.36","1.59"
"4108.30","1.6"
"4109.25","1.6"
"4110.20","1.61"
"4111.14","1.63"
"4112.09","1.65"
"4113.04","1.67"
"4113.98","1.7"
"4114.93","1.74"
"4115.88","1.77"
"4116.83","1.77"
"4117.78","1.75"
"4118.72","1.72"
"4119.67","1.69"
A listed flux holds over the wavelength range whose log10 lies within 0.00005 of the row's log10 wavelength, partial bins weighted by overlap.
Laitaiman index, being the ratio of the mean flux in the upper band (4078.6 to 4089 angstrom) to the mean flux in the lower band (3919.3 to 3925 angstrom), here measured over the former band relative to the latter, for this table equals 0.86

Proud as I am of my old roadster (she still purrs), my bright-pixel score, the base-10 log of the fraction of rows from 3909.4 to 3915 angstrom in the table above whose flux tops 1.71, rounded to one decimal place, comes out 0.0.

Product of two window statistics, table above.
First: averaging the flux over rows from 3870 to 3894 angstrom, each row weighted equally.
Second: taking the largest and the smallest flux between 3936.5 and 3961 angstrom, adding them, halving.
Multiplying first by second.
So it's 3.7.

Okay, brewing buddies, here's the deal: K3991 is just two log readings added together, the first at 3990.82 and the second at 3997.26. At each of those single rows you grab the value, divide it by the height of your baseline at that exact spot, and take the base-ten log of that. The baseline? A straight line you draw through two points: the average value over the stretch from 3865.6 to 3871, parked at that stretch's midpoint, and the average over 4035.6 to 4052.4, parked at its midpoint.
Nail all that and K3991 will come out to -0.057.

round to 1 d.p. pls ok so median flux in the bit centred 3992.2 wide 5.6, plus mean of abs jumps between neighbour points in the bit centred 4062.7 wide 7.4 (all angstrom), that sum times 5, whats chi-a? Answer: 8.3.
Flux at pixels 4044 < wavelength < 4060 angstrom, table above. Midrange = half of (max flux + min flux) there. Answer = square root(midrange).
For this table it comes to 1.30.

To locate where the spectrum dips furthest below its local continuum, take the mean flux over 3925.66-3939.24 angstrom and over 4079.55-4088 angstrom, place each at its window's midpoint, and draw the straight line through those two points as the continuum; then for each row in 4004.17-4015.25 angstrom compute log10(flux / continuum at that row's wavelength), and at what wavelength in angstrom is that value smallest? 4007.40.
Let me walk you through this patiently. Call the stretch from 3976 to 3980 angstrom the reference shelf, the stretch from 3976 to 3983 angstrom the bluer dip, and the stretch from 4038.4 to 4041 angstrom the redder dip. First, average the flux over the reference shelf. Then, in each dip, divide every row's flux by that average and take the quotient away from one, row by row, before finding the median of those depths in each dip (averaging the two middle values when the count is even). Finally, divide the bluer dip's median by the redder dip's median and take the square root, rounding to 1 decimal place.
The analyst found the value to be 0.2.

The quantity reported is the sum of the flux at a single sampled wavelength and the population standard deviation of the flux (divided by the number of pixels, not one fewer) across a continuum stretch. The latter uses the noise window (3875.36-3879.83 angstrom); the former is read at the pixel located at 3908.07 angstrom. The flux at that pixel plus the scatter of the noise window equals 1.86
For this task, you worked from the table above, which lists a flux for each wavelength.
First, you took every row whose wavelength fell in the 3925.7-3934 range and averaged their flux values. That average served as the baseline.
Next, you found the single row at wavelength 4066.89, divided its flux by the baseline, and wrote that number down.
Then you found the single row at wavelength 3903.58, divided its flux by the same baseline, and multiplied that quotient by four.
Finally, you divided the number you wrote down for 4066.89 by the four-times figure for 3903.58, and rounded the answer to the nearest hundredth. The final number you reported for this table 0.21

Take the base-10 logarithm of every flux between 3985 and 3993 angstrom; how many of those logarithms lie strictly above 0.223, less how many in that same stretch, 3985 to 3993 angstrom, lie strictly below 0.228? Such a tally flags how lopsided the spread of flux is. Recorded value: 3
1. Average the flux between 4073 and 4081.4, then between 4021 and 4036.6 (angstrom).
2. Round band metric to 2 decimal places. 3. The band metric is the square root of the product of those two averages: 1.62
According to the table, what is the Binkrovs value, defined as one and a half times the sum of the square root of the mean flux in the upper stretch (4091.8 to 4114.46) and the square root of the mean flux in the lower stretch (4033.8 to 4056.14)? 3.87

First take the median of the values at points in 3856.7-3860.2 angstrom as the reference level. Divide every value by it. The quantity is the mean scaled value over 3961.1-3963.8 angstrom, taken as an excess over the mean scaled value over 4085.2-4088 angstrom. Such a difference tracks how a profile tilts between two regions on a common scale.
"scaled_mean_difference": 0.01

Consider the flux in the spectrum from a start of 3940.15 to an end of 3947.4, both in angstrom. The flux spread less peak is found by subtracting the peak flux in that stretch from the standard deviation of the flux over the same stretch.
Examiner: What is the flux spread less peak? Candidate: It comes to -1.87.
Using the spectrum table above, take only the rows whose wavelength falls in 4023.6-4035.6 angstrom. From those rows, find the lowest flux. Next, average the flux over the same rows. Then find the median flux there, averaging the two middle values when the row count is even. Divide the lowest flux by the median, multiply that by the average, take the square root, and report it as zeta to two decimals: 1.15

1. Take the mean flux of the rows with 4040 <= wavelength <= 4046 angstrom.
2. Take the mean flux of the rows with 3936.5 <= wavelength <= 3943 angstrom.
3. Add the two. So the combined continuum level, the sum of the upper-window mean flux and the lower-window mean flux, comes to 3.53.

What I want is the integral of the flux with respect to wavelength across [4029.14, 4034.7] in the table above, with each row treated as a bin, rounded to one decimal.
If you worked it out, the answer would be 9.3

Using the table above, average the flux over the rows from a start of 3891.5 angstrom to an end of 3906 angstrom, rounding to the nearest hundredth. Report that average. 1.93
